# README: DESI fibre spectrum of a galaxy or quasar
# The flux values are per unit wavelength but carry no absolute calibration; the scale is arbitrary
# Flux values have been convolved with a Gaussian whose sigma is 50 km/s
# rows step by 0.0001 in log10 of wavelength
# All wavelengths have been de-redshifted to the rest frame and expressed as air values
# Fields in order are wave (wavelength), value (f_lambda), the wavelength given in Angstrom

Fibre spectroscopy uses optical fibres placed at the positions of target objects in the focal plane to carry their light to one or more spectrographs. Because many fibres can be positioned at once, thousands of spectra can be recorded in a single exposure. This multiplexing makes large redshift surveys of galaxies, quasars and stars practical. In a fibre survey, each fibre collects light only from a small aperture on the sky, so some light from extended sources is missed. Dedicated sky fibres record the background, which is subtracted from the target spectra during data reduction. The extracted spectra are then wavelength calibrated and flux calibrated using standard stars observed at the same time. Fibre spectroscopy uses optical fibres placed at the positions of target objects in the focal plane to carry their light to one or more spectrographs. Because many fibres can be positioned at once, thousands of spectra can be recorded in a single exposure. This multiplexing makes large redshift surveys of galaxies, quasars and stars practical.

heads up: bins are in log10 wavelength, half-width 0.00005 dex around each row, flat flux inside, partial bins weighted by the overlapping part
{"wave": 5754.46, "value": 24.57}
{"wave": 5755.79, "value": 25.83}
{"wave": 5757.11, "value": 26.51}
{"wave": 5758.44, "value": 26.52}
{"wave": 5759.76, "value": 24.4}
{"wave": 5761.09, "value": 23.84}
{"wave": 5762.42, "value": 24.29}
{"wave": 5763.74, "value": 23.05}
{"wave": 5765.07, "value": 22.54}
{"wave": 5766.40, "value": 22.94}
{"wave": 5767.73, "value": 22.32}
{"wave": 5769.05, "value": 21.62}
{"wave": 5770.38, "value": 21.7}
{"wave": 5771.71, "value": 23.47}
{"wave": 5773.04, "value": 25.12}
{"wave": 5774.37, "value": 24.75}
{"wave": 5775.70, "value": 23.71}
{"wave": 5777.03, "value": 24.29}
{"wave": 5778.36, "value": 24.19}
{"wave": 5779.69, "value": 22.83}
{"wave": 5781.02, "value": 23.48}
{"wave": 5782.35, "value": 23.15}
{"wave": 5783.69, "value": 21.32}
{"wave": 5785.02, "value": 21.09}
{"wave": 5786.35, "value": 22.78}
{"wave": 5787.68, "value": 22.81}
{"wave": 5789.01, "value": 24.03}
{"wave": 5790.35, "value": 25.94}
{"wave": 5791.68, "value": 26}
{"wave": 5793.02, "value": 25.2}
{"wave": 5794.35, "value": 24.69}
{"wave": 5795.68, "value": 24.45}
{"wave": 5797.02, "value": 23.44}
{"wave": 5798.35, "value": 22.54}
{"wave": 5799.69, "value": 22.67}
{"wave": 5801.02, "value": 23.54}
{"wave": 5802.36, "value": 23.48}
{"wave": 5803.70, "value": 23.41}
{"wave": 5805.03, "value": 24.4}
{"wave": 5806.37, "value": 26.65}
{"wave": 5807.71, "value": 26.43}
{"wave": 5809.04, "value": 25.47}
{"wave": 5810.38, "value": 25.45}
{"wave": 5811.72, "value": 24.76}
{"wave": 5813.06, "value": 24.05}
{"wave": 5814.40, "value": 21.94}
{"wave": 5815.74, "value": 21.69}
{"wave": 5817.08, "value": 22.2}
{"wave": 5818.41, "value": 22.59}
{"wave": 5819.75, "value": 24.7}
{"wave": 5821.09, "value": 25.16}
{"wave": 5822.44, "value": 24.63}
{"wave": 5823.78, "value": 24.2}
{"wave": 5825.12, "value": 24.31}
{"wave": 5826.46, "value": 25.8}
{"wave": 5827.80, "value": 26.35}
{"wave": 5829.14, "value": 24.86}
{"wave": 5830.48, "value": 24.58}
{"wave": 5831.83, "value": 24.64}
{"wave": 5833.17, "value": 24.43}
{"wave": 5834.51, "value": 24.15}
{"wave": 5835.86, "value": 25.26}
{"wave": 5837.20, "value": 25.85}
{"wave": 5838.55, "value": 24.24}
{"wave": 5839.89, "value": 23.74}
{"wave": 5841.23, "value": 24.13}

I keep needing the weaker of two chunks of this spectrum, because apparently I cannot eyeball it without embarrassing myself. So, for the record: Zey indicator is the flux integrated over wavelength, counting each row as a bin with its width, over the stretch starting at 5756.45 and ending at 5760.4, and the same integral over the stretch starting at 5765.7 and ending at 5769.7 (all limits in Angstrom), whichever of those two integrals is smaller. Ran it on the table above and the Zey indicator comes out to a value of 89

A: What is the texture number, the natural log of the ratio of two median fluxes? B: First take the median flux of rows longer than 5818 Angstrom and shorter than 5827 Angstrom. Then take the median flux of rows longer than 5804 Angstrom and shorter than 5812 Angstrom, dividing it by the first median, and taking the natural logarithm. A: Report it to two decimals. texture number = 0.03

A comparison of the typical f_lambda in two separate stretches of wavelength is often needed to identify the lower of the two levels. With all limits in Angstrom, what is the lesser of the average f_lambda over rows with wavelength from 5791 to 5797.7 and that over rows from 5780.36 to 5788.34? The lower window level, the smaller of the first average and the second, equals 22.4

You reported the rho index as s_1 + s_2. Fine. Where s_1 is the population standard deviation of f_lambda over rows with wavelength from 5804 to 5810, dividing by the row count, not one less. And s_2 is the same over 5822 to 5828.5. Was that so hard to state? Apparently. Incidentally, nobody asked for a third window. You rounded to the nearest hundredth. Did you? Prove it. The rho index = 1.75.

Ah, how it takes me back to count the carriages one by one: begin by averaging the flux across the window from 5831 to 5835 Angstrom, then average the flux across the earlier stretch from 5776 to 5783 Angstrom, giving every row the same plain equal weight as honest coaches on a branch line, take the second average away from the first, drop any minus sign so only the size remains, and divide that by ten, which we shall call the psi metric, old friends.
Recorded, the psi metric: 0.08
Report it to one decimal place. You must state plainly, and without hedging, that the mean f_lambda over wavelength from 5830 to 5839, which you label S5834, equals 24.7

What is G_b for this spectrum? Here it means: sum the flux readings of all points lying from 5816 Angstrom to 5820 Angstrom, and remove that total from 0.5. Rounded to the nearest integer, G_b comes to -69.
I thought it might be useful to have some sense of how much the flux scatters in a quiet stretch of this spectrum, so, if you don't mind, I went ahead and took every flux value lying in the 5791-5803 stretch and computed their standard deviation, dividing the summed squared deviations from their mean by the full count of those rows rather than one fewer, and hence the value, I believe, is 1.10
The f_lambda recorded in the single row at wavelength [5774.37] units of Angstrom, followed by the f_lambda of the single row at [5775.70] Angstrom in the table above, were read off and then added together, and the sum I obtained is 48.5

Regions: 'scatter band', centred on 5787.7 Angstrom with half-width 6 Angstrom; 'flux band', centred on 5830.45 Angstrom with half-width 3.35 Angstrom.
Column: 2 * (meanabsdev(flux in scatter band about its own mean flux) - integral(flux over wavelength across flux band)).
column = -332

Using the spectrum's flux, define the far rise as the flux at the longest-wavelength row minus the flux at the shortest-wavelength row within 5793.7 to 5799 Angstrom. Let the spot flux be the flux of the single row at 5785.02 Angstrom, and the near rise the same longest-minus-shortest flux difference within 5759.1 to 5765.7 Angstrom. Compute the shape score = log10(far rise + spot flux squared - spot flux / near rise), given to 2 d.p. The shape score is 2.66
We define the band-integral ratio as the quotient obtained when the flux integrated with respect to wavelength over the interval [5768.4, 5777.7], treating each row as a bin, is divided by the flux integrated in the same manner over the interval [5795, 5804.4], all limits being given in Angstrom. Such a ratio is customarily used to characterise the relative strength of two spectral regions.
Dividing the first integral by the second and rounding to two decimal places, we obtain 1.00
